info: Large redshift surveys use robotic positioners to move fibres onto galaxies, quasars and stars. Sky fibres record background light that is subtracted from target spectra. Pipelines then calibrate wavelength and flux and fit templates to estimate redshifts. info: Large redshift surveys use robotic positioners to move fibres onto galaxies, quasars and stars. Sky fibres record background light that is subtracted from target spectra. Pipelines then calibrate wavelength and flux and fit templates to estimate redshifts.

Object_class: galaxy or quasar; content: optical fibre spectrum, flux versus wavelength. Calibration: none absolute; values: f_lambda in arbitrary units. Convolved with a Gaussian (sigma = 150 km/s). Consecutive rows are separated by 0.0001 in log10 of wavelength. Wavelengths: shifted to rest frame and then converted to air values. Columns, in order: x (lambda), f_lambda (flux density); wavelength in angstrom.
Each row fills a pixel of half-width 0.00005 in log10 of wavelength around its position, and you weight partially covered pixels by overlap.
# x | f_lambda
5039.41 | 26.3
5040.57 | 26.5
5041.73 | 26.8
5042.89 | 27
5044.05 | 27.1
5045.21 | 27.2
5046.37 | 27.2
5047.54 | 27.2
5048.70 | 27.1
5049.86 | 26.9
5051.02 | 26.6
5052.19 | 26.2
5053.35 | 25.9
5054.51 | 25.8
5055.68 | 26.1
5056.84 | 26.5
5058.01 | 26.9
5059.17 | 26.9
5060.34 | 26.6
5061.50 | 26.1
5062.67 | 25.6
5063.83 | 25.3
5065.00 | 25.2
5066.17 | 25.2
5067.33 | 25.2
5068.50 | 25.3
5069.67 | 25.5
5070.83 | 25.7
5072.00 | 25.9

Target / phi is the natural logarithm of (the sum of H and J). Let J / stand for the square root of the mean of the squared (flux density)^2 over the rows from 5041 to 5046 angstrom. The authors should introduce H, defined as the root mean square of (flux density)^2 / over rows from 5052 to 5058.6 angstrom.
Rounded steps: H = 689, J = 730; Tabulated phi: 7.26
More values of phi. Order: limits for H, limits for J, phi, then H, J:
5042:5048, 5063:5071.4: 7.23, 737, 642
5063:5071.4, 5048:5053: 7.21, 642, 713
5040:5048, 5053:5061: 7.26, 729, 697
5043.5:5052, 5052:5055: 7.25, 731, 674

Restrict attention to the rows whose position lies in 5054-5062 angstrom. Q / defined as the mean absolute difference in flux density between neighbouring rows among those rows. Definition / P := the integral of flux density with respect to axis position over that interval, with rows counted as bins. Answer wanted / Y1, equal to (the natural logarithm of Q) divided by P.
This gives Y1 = -0.0054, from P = 211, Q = 0.32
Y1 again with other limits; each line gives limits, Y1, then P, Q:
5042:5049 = -0.0148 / 190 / 0.06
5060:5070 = -0.0061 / 255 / 0.21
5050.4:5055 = -0.0110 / 120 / 0.27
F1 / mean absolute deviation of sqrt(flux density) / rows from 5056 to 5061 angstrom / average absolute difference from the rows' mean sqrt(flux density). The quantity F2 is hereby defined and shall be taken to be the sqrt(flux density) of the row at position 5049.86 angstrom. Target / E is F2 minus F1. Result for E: 5.17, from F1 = 0.017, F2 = 5.187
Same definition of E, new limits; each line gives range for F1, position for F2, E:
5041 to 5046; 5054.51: 5.07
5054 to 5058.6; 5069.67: 5.01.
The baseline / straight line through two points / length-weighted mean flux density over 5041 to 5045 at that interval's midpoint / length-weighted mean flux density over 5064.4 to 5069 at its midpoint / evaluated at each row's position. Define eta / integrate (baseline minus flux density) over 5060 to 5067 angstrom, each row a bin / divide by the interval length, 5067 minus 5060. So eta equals -0.2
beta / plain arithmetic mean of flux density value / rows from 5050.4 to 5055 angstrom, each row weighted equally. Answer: 26.1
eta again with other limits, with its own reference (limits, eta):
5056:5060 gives -0.8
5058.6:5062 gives -0.9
